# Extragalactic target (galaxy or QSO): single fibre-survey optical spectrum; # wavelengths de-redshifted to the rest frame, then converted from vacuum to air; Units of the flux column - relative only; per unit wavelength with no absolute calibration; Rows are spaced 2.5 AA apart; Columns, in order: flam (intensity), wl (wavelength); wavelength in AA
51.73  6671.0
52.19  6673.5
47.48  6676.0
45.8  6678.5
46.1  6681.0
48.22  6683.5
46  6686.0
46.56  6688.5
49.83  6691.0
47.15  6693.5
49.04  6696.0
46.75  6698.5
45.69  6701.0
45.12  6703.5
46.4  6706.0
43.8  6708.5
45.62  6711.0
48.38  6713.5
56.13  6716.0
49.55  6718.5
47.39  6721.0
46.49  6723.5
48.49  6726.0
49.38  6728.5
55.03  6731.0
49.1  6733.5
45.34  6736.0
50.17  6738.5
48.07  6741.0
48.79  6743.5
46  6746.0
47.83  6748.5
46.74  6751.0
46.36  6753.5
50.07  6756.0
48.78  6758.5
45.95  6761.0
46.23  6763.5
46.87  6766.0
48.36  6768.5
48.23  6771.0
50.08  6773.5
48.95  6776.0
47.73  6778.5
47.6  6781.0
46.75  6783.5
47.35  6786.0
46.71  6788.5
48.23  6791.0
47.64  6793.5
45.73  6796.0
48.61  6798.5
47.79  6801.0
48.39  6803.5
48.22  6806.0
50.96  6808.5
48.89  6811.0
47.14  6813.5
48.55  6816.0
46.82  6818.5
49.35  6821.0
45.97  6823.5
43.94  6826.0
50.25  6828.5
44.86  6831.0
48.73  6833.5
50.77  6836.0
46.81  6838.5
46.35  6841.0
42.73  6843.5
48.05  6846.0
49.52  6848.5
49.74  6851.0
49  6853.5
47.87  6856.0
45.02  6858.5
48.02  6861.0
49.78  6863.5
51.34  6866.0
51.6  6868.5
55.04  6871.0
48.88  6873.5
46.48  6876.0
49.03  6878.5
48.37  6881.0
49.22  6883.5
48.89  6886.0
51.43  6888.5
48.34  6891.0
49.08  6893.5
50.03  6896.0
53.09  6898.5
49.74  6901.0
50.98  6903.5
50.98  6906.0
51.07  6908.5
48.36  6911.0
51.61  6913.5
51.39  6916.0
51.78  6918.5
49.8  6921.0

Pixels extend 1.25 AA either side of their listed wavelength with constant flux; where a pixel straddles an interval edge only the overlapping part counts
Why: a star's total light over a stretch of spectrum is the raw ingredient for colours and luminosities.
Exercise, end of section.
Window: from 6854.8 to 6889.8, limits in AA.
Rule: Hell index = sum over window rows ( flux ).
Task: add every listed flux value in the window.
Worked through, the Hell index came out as 691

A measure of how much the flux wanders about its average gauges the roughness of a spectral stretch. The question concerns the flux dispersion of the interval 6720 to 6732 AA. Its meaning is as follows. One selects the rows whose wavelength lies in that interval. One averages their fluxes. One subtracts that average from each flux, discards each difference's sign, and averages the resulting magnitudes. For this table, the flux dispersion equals 2.28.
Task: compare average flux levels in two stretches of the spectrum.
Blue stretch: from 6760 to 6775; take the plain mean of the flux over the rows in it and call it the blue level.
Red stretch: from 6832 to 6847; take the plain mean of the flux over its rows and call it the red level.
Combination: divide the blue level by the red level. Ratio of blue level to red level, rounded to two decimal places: 1.01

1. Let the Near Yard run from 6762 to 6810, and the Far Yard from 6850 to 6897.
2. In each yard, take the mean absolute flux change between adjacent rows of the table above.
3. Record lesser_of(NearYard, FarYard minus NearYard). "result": 0.8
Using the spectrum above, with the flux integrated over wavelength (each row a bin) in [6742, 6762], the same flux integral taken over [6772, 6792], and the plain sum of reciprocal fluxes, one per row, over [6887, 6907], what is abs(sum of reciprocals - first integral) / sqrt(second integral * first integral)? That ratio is 0.996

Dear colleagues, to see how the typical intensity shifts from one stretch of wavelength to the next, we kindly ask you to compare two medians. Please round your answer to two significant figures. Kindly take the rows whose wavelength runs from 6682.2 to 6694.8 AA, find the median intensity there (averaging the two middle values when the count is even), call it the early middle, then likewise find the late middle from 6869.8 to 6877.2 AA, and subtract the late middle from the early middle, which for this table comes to -1.7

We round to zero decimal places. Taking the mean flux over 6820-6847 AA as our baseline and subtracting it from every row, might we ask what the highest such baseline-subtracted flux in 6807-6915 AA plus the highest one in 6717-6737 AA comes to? 16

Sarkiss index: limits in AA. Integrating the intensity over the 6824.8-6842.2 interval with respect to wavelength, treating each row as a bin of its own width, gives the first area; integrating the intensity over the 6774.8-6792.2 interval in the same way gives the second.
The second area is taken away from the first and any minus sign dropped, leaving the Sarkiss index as 4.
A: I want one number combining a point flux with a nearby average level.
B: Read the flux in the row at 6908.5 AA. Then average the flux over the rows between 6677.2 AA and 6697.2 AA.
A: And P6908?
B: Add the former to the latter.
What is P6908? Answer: 98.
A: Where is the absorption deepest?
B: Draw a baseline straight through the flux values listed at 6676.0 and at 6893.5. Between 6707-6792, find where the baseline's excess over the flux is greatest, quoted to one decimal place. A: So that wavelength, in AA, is 6708.5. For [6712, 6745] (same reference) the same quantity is 6736.0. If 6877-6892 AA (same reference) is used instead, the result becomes 6891.0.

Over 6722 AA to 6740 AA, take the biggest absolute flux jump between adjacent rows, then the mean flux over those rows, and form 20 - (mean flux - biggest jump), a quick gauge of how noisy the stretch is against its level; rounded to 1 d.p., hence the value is -23.2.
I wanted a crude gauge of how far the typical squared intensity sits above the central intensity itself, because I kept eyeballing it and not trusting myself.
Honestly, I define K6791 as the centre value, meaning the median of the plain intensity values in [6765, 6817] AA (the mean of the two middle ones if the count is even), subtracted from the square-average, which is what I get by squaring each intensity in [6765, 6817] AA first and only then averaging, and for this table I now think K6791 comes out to 2261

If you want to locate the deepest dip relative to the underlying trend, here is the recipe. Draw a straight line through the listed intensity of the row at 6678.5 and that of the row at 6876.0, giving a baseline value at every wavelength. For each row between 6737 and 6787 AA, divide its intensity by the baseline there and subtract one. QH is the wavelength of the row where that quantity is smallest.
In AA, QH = 6761.0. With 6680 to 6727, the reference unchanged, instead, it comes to 6708.5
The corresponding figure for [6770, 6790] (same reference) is 6788.5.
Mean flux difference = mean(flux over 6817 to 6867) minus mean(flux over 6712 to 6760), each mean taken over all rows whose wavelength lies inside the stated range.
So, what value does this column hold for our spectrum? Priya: -1.1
